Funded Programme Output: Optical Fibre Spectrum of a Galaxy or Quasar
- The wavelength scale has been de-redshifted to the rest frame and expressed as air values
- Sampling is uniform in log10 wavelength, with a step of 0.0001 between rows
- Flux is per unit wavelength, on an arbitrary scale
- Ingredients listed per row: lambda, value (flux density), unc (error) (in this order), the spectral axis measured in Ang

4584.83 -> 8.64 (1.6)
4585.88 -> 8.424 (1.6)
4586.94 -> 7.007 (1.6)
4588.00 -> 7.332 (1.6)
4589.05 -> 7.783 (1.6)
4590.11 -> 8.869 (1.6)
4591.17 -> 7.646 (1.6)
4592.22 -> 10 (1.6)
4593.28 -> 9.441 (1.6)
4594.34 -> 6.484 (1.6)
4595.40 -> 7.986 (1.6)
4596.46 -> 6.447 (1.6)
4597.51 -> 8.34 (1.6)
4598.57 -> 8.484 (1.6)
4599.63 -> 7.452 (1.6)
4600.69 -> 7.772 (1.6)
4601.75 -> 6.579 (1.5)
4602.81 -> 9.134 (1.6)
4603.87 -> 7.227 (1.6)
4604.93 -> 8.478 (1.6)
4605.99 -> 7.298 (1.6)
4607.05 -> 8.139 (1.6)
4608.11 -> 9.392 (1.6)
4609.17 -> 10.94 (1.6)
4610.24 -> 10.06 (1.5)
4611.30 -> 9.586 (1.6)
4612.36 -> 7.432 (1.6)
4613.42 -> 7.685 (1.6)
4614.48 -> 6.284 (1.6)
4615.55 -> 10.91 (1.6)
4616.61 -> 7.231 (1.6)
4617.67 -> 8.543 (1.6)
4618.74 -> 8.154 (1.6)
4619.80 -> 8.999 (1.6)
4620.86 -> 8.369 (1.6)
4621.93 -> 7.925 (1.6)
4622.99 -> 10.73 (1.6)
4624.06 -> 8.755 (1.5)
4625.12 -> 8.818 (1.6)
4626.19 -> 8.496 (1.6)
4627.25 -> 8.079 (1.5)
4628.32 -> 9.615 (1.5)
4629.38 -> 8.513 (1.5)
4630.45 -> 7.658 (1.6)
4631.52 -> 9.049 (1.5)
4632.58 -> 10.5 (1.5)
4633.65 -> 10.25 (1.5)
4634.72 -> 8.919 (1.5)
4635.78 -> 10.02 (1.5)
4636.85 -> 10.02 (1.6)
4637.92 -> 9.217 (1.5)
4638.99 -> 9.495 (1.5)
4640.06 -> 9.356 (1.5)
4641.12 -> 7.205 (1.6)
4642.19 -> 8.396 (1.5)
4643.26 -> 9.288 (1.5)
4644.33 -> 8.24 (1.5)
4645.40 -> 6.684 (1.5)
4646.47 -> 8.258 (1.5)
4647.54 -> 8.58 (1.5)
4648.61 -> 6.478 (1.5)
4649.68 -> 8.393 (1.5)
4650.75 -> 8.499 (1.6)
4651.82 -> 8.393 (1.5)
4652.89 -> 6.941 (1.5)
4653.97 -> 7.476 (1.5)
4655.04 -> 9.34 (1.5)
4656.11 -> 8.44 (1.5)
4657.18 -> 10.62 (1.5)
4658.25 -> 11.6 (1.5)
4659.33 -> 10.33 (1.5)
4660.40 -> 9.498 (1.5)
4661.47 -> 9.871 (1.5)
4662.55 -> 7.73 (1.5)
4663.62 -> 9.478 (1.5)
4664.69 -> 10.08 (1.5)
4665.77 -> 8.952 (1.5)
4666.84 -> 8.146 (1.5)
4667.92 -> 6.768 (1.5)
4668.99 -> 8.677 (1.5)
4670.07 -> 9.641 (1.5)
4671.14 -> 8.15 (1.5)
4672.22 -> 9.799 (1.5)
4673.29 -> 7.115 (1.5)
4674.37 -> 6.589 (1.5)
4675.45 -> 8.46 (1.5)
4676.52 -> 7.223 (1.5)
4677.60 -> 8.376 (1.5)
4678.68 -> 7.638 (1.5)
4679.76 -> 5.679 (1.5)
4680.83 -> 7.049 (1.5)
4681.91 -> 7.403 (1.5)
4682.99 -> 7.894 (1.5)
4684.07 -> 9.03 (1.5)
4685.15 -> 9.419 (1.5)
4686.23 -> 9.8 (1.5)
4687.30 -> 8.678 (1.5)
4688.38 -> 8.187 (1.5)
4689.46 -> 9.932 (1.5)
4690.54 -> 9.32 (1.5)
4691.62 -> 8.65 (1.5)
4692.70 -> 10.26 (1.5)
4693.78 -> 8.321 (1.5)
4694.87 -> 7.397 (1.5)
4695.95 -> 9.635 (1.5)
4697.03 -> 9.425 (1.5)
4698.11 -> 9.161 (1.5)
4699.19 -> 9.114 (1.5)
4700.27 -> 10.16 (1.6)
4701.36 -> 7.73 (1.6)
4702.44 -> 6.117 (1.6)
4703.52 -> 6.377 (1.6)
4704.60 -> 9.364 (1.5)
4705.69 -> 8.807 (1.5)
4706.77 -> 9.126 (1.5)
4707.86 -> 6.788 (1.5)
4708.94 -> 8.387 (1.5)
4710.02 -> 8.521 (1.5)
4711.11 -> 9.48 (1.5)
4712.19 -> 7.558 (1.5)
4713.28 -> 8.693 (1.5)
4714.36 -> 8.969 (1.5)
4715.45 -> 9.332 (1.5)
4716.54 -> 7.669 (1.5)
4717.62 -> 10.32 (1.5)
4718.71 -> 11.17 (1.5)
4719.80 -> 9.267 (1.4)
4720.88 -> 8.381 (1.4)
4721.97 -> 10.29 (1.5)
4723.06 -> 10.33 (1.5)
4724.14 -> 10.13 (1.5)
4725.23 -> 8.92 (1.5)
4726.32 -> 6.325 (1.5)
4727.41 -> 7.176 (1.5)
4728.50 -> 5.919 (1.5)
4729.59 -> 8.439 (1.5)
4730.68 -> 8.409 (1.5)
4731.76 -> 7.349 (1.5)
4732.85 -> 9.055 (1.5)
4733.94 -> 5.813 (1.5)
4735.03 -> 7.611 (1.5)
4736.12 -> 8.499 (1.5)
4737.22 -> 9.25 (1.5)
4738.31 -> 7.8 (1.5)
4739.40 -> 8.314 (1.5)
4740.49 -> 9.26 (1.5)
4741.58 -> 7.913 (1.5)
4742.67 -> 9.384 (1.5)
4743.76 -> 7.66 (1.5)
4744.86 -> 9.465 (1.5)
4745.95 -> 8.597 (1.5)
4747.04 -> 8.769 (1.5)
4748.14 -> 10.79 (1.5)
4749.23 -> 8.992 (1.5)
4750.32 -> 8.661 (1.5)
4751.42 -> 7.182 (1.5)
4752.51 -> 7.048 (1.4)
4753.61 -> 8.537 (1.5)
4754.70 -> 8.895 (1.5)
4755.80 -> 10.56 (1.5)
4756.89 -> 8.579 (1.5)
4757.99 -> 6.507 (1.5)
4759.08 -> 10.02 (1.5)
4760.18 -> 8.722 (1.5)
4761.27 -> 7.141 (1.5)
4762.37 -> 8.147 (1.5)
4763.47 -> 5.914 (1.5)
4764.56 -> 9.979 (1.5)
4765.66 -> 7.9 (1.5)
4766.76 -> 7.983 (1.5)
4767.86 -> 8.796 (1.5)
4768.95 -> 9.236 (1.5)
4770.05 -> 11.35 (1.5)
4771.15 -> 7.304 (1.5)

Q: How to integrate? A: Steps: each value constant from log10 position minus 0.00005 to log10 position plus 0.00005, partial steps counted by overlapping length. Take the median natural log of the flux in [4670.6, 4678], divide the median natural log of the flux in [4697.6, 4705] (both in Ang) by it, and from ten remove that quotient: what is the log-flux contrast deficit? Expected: 8.95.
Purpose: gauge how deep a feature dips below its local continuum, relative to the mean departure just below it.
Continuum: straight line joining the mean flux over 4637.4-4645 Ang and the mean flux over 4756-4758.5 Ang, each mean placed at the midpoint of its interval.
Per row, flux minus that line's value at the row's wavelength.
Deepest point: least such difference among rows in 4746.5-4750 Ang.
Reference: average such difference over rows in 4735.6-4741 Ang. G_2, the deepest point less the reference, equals 0.2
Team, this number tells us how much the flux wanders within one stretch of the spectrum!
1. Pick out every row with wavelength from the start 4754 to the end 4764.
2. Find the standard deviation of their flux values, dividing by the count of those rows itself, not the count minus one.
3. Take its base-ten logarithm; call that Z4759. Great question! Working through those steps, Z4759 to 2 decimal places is 0.16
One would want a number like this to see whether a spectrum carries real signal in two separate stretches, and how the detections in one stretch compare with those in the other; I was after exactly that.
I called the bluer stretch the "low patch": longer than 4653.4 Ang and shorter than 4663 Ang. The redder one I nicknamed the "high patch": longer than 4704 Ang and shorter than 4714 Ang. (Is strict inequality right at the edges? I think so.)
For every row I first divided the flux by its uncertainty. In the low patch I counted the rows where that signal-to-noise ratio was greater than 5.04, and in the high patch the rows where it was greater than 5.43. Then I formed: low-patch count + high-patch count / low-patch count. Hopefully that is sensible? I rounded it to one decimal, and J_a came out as 8.9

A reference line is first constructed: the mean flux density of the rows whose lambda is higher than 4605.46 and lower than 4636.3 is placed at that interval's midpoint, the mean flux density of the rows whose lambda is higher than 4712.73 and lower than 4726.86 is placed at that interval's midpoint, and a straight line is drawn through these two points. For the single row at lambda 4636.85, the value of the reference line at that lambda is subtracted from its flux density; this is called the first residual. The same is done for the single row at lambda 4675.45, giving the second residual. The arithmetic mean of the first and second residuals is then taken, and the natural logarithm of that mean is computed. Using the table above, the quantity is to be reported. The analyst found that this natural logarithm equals -1.3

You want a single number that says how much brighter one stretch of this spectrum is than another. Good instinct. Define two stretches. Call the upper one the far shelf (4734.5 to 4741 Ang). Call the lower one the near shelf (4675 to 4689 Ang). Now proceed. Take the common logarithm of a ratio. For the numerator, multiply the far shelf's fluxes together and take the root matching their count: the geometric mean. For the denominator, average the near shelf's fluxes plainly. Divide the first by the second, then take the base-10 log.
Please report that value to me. 0.019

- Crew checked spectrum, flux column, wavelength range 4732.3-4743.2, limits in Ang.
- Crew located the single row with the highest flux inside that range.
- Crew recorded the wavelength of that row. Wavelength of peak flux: 4742.67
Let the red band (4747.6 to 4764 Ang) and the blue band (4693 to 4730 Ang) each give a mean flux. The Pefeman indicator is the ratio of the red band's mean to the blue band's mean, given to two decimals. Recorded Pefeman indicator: 0.97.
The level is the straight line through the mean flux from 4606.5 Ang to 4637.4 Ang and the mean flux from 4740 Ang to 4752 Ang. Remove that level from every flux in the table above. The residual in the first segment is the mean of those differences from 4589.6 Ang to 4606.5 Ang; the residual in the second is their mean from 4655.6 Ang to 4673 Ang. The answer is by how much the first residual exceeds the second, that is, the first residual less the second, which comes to -1.3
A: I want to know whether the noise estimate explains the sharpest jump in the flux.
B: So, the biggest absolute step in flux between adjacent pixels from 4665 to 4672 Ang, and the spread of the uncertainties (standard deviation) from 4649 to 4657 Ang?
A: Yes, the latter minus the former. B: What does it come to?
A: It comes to -1.9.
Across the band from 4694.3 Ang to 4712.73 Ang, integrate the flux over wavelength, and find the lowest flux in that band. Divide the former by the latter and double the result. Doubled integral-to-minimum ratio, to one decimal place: 50.7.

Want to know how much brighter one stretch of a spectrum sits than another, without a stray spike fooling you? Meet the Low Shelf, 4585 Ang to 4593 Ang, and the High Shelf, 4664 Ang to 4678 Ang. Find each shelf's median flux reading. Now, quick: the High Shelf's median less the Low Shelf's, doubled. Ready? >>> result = 1.2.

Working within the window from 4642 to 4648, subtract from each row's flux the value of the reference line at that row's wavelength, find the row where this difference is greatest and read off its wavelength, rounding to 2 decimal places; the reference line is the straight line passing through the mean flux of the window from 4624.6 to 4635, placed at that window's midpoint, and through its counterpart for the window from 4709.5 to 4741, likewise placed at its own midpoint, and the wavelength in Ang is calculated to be 4643.26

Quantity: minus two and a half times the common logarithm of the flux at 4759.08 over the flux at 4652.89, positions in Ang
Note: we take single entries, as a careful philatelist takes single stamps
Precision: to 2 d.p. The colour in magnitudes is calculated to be -0.40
